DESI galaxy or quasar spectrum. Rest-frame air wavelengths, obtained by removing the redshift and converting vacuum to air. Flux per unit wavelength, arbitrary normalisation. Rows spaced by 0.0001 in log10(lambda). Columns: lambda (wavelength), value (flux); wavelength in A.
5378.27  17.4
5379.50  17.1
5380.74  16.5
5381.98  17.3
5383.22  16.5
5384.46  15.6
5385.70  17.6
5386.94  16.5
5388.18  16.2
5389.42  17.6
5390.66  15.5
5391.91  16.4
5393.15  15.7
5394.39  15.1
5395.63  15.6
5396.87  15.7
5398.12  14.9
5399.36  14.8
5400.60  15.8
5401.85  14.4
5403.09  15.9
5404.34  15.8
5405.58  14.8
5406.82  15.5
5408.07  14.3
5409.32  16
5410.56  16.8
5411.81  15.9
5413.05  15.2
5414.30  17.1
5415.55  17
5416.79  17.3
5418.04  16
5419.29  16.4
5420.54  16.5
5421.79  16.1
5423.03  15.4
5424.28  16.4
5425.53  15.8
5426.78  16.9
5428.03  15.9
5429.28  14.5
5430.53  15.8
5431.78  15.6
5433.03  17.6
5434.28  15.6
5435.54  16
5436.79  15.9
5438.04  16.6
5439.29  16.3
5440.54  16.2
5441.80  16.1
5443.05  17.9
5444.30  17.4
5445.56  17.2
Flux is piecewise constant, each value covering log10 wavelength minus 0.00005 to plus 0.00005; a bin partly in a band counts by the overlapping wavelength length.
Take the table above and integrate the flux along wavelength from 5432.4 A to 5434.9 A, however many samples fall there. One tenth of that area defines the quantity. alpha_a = 4.15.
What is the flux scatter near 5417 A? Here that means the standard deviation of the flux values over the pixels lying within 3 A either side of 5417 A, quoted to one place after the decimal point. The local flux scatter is 0.5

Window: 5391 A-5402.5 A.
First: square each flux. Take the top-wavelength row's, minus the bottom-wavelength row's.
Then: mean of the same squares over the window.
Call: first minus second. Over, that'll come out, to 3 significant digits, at -298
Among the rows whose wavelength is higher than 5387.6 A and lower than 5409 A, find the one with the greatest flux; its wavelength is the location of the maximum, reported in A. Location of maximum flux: 5389.42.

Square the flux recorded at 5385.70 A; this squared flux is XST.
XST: 310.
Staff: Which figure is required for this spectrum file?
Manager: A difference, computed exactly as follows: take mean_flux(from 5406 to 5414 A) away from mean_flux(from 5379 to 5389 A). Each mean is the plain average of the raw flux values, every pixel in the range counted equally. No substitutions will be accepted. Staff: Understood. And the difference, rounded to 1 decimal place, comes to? 1.0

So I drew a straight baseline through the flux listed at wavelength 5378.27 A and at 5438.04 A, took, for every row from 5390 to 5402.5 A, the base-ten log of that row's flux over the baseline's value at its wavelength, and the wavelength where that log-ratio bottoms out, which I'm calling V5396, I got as 5401.85 A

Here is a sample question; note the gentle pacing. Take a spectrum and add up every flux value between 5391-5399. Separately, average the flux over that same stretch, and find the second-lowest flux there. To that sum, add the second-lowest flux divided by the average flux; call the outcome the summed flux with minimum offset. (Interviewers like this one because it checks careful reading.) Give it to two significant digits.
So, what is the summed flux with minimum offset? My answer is 94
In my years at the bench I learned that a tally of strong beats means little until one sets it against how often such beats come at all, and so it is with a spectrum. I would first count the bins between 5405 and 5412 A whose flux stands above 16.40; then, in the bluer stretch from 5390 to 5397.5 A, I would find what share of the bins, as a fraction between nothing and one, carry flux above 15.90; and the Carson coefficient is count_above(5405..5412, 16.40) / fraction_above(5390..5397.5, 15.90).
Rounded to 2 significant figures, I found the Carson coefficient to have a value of 6.0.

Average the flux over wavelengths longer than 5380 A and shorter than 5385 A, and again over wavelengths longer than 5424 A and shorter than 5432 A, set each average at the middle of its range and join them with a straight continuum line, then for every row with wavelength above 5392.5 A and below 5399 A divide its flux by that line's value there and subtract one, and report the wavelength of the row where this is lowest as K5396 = 5398.12 A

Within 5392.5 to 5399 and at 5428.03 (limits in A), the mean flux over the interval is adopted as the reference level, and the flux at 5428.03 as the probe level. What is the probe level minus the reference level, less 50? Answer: -49.5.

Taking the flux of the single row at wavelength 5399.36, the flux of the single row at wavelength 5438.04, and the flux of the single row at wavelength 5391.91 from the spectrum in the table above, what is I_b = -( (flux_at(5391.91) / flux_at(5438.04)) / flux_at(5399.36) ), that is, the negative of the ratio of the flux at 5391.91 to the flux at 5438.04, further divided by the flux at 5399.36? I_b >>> -0.0668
